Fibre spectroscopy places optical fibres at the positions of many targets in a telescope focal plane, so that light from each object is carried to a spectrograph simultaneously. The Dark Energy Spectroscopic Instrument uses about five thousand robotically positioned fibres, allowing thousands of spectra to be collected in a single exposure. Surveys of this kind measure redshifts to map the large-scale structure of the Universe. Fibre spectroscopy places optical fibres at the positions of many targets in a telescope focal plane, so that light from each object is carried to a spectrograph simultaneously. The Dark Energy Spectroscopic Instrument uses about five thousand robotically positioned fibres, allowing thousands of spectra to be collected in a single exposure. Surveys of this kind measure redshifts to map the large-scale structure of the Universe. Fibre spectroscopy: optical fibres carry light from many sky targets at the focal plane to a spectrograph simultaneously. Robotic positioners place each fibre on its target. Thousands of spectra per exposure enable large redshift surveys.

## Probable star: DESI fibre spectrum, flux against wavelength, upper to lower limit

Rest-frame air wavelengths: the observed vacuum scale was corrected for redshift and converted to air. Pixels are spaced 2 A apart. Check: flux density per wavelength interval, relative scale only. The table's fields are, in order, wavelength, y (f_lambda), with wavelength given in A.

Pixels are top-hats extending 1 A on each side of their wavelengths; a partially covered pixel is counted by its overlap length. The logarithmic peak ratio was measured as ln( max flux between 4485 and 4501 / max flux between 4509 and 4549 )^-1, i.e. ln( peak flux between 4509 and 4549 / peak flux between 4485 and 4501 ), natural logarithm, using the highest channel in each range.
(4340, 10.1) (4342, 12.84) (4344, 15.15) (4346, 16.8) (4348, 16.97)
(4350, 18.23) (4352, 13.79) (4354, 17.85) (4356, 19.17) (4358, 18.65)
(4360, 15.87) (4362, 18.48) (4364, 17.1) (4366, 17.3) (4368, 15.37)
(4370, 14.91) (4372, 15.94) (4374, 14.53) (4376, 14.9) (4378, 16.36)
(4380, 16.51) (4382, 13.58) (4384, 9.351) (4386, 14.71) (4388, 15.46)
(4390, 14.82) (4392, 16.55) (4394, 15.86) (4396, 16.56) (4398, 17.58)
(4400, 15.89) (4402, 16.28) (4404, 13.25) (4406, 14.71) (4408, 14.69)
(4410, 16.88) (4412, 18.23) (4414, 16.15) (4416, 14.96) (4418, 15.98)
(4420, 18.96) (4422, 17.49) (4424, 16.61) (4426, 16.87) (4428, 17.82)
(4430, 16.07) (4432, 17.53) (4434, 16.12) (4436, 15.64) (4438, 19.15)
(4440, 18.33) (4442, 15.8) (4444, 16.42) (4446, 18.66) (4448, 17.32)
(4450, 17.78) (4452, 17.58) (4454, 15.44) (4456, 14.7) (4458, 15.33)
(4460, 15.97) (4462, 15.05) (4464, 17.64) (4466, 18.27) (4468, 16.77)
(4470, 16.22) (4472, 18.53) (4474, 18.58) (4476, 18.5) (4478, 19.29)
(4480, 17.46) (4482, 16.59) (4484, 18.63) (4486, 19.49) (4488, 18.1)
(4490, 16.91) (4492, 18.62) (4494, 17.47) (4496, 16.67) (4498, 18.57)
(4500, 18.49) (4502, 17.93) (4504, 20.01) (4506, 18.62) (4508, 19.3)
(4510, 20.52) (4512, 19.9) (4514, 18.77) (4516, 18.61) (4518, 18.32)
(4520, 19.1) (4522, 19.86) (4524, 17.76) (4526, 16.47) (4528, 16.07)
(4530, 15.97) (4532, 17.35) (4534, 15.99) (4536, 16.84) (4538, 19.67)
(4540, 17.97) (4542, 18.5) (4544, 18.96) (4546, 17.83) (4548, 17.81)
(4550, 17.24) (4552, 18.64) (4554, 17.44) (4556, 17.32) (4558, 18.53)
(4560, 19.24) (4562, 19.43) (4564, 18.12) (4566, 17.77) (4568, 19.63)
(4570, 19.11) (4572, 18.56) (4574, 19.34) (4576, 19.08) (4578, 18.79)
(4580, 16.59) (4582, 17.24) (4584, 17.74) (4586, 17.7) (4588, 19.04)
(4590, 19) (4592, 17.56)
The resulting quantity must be 0.051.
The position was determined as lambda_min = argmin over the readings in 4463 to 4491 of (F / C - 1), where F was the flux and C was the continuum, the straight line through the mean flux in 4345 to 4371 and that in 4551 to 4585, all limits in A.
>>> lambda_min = 4470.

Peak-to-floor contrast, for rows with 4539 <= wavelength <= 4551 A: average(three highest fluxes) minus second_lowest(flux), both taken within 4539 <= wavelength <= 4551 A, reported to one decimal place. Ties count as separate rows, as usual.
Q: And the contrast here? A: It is 0.7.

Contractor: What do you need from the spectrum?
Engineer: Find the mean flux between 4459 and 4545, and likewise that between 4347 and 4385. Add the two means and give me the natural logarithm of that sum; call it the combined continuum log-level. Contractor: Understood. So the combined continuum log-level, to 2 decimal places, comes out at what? 3.53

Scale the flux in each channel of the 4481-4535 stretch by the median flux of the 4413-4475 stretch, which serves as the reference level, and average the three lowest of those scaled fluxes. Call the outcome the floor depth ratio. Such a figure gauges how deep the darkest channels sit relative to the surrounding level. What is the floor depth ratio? 0.95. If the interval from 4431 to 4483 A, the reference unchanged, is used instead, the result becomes 0.90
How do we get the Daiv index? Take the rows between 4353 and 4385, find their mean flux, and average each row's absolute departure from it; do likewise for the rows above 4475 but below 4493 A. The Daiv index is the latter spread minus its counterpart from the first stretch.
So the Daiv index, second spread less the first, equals -0.9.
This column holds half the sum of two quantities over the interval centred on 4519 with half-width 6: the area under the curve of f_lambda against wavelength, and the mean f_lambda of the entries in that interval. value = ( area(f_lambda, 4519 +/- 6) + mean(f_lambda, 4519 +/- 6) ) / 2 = 122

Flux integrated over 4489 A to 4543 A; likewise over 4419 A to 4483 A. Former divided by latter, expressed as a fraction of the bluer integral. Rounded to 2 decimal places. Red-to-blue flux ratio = 0.89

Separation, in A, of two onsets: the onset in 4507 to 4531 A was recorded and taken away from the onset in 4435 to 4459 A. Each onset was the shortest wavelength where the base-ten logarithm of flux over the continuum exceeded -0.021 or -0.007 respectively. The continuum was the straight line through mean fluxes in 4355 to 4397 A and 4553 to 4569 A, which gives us -70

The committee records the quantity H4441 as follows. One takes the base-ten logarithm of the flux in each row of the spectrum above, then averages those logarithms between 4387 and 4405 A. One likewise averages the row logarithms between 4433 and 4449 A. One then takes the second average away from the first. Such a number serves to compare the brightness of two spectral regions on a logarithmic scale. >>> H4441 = -0.036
